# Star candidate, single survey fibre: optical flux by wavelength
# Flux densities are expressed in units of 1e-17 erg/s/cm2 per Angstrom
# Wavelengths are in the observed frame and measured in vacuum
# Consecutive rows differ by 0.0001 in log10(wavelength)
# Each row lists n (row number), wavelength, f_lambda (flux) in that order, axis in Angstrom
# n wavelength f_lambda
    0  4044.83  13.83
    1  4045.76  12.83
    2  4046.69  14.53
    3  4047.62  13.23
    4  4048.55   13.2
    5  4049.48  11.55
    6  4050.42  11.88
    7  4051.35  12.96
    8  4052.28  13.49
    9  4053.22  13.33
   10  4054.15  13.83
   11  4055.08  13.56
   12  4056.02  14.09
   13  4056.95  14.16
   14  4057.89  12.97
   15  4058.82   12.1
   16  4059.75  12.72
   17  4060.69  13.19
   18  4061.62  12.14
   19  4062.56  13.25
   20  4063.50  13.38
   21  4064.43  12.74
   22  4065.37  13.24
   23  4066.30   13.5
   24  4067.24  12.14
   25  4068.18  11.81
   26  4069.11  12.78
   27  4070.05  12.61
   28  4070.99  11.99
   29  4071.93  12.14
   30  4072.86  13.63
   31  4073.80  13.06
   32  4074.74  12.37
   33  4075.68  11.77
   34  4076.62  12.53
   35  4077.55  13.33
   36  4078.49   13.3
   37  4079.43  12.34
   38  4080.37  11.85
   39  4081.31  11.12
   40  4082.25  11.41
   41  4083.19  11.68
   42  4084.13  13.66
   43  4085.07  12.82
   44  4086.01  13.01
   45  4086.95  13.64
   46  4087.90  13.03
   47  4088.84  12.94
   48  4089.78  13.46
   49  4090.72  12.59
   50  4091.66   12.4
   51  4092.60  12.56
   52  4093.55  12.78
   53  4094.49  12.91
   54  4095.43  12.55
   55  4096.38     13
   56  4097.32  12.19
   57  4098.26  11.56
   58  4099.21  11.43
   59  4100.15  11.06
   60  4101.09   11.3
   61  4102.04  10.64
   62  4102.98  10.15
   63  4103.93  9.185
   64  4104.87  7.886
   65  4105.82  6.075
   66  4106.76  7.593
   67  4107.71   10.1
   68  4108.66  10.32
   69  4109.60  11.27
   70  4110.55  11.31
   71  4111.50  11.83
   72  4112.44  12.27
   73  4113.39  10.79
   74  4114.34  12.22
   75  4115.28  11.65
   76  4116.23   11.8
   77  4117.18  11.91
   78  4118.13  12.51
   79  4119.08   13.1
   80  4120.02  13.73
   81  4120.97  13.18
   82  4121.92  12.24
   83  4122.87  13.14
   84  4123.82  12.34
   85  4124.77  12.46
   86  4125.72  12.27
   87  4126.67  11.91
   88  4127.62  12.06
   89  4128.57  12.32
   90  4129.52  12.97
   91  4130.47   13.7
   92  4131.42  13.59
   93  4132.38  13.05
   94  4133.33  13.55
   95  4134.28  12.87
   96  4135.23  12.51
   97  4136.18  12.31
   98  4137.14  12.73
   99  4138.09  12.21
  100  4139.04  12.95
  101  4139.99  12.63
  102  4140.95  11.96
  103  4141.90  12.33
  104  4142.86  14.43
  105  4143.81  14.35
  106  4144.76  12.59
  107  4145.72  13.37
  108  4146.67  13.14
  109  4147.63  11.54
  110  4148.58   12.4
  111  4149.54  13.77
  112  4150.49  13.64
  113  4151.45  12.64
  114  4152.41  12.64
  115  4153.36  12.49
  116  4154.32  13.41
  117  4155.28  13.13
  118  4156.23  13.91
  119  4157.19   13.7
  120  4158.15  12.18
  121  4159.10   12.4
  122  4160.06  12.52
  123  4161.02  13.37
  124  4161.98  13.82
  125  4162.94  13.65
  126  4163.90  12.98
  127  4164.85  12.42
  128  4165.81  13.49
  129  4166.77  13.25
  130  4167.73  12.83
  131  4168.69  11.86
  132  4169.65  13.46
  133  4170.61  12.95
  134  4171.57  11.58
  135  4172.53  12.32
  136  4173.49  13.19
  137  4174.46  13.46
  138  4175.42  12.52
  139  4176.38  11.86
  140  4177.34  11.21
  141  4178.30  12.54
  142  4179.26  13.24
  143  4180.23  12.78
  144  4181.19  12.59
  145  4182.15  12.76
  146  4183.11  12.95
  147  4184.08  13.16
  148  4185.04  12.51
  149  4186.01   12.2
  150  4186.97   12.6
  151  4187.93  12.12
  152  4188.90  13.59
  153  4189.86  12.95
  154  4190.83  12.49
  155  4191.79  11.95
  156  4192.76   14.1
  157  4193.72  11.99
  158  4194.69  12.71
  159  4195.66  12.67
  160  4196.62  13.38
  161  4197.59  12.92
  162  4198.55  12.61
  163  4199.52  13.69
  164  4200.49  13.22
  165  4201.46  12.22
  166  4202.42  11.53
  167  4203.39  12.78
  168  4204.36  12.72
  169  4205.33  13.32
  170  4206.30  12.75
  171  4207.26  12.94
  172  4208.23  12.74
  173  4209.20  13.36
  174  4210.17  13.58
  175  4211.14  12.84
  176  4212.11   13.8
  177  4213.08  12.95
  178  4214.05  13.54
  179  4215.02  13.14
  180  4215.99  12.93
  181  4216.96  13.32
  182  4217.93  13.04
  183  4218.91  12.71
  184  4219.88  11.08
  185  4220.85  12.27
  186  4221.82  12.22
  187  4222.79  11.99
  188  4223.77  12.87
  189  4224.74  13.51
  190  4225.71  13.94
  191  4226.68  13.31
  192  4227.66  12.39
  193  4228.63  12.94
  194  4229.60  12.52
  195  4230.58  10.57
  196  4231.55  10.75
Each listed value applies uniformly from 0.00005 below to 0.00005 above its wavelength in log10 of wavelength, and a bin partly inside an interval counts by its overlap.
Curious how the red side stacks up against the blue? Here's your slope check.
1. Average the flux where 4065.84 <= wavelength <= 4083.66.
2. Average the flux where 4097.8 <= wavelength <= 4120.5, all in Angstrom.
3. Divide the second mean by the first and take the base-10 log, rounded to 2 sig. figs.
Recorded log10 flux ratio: -0.055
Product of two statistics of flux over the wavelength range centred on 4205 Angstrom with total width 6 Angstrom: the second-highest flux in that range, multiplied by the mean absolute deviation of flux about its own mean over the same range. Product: 4.9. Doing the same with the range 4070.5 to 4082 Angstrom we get 8.0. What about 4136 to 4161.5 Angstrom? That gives 8.7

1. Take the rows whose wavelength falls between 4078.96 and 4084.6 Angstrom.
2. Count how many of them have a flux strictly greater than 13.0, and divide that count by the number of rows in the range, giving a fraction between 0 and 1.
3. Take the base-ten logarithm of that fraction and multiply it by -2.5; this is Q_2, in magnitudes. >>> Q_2 1.9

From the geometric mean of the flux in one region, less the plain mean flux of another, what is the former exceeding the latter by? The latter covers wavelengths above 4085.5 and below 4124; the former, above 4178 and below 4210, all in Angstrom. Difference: 1.1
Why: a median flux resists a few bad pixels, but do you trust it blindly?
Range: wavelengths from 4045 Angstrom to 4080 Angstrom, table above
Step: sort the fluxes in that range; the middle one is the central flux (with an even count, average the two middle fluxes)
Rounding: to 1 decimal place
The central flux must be 13.0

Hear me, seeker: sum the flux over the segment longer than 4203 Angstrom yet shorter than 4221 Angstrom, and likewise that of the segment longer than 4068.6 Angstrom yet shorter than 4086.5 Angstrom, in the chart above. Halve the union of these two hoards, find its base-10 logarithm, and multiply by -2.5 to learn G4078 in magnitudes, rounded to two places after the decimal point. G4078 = -5.96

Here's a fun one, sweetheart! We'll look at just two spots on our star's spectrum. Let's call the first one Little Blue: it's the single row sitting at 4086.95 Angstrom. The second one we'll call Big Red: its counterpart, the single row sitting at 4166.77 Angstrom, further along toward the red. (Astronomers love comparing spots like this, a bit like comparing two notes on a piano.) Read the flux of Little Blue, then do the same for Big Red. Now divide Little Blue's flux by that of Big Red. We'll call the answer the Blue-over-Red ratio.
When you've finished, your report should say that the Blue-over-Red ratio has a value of 1.03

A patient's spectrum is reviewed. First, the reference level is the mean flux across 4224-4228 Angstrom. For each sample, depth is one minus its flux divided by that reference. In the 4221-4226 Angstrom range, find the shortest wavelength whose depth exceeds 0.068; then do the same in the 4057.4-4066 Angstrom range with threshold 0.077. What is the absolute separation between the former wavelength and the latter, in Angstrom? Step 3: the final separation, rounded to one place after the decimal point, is 163.0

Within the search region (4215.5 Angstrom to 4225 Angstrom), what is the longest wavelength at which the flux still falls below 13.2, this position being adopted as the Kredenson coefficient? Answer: 4223.77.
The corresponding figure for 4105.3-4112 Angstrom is 4111.50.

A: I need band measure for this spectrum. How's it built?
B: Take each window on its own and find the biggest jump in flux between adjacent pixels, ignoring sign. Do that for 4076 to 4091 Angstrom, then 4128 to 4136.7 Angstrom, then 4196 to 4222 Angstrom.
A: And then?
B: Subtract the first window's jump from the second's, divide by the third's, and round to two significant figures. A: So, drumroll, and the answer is -0.77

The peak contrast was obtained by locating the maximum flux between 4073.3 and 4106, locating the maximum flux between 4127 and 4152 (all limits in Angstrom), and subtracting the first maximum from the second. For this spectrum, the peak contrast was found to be 0.77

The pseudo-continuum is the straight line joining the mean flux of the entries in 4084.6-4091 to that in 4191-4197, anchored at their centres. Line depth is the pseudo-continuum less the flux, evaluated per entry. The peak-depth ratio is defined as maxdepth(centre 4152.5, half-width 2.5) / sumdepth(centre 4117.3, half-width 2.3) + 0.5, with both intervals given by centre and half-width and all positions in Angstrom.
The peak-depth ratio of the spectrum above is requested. 0.6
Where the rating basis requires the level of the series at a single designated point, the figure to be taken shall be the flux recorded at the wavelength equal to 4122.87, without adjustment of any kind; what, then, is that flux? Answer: 13.14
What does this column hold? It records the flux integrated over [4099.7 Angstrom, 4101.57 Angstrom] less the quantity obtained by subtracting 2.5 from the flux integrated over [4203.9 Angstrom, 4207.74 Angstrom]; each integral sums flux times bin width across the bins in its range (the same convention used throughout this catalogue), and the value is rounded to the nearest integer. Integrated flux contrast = -26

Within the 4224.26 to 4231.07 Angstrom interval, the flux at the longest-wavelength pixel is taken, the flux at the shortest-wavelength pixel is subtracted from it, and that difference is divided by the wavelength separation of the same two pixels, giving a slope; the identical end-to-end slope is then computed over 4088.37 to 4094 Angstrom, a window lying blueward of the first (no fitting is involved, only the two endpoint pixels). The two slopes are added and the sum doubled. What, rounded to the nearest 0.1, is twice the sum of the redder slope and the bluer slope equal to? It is -1.1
